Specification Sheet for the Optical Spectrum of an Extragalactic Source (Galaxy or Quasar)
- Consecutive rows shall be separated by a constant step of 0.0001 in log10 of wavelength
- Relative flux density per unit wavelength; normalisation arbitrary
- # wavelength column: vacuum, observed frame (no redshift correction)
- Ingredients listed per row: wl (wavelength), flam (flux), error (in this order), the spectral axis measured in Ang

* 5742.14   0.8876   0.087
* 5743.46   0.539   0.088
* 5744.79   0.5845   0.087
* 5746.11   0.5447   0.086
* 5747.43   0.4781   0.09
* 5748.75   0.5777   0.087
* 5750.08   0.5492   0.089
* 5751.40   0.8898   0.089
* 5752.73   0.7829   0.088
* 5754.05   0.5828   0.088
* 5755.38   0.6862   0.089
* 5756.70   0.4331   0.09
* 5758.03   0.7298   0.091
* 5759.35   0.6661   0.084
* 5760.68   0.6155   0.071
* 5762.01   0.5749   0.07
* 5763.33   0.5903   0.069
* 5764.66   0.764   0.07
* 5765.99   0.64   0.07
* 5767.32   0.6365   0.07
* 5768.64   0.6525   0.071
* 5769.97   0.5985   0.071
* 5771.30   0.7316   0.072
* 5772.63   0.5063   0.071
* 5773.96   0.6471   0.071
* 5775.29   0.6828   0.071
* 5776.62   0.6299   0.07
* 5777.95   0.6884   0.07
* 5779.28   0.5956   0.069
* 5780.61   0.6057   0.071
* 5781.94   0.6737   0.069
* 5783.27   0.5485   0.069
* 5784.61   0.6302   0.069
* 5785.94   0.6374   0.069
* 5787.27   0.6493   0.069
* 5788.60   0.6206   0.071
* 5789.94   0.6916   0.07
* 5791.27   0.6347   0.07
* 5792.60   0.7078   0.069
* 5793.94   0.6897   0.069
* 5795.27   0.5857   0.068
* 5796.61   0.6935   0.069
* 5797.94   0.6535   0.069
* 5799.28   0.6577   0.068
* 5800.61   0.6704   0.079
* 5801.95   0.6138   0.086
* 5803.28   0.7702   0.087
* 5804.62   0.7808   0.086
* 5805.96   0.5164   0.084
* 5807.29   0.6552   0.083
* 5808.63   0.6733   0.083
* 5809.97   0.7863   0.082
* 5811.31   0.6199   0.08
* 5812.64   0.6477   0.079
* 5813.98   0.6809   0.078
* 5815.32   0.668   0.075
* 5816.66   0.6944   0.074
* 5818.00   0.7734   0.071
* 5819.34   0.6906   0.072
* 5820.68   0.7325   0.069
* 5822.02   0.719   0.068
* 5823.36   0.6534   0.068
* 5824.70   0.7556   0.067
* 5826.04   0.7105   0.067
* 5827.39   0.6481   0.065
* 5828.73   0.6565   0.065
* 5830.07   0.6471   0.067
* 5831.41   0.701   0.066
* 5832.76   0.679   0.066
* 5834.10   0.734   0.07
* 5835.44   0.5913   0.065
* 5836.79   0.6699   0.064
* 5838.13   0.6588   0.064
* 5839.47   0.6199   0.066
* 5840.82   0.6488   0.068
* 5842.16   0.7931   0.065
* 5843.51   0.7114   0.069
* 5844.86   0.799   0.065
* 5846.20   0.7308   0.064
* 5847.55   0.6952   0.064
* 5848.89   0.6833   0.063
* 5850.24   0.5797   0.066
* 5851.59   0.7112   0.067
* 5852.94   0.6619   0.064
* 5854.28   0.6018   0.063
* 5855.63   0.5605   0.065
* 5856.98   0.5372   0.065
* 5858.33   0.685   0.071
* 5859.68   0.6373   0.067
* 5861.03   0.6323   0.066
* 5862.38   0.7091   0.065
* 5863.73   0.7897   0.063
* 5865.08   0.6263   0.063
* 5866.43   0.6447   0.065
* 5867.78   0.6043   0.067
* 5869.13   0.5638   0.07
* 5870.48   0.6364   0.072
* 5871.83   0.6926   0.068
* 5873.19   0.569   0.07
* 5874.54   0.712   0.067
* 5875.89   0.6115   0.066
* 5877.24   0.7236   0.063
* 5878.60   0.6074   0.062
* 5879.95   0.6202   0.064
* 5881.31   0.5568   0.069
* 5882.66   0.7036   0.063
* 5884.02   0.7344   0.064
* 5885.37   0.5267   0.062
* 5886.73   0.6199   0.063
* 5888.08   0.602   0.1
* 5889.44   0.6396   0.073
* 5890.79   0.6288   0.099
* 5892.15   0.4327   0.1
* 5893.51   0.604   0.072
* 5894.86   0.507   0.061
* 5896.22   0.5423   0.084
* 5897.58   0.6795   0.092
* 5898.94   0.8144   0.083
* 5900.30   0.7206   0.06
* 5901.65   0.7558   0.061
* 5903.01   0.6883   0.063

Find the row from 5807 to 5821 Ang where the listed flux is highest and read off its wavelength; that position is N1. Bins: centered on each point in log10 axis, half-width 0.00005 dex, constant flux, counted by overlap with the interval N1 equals 5809.97 Ang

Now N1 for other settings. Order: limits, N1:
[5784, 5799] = 5792.60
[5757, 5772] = 5764.66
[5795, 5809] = 5804.62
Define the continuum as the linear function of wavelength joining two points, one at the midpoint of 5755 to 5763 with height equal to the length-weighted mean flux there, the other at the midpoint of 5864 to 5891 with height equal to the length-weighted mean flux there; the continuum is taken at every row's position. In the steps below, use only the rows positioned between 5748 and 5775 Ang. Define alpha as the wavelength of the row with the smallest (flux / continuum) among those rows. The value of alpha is 5756.70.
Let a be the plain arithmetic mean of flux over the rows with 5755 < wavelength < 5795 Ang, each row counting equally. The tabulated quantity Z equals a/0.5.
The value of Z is 1.28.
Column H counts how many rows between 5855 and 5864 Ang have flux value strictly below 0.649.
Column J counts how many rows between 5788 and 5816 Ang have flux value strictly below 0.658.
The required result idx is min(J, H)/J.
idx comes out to 0.4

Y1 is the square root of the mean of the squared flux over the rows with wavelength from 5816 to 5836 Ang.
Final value 0.694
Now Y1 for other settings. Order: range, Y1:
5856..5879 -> 0.649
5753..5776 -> 0.637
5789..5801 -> 0.666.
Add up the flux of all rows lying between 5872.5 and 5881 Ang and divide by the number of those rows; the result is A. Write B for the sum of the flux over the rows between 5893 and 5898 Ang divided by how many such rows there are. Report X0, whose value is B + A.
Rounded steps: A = 0.64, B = 0.58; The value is 1.22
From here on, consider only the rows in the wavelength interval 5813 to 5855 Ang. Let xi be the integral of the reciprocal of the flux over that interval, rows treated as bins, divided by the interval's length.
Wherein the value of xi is 1.46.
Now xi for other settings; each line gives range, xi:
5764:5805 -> 1.54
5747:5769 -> 1.61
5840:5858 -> 1.51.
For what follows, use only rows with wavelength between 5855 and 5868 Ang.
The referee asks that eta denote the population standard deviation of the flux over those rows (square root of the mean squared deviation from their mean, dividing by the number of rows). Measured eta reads 0.0690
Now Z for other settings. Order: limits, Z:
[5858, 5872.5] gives 1.31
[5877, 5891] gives 1.27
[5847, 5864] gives 1.31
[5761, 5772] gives 1.30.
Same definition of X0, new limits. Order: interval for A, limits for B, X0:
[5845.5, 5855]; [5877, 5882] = 1.29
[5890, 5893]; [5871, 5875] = 1.19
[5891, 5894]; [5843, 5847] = 1.27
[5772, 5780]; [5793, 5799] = 1.28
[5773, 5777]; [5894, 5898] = 1.23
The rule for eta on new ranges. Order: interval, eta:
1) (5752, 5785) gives 0.0761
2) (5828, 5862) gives 0.0631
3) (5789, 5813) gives 0.0656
